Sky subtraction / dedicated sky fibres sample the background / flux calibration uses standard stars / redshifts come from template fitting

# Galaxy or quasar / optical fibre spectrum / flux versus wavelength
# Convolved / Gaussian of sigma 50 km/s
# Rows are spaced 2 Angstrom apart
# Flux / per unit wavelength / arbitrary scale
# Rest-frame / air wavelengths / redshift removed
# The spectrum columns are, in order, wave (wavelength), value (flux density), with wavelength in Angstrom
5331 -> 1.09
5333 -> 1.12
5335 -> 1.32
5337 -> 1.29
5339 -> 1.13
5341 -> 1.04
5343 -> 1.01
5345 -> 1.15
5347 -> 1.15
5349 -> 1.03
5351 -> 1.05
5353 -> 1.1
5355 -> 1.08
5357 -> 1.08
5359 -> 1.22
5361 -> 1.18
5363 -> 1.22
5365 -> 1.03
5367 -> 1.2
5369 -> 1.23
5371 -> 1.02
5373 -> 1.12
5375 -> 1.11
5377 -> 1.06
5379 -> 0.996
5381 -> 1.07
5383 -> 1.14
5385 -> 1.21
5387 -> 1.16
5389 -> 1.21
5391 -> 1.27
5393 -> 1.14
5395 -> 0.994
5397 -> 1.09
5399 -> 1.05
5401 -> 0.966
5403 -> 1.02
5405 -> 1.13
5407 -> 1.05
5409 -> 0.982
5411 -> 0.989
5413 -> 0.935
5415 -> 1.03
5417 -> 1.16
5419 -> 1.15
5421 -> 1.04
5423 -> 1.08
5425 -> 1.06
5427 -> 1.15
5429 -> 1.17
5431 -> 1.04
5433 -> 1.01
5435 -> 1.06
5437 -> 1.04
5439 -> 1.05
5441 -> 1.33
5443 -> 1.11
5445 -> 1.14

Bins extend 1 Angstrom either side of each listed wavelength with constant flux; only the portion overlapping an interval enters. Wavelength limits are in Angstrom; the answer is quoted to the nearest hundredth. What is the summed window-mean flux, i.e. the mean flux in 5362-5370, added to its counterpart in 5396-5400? 2.24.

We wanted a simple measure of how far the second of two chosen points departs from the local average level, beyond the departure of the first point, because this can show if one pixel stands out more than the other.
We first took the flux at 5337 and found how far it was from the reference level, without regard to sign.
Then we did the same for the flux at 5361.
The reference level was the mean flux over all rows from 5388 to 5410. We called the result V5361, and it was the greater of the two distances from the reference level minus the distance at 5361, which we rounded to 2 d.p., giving 0.11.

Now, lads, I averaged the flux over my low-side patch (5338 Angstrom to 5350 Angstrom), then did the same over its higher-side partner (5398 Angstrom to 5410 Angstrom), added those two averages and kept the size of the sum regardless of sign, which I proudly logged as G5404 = 2.12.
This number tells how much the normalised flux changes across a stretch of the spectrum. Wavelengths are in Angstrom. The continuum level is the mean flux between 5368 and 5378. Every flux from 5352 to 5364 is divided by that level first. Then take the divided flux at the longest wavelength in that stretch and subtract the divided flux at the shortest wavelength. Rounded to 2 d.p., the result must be 0.11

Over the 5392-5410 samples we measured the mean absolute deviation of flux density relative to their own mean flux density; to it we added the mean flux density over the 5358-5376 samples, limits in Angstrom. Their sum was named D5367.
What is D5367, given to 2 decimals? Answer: 1.20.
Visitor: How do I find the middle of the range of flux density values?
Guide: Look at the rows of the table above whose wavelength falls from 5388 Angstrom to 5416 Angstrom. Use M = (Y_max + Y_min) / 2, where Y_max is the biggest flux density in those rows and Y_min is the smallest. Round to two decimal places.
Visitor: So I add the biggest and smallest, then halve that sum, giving 1.10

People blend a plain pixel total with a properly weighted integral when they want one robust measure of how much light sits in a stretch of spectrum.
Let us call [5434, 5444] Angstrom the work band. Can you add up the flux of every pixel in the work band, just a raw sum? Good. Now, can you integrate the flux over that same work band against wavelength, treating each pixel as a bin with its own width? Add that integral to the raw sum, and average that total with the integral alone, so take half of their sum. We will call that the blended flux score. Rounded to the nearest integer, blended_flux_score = 14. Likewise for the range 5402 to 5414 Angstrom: 15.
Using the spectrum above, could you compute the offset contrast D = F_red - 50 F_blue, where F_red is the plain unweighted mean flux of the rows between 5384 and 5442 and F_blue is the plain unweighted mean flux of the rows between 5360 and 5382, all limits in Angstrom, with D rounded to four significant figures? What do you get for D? -54.53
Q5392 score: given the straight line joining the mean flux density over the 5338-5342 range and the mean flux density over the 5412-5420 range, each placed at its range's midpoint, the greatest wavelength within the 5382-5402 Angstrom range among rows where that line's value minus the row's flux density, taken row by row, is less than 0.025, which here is 5399 Angstrom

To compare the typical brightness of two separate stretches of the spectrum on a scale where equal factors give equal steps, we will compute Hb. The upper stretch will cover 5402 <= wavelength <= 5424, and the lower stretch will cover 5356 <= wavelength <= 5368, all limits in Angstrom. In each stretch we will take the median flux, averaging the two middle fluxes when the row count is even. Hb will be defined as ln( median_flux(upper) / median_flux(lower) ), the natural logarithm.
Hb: -0.13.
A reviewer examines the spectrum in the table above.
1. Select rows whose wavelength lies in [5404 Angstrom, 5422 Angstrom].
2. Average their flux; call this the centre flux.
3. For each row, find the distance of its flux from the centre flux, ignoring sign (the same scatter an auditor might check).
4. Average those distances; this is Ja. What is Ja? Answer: 0.063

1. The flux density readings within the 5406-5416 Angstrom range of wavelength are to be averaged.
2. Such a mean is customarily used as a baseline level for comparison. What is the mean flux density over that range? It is 1.00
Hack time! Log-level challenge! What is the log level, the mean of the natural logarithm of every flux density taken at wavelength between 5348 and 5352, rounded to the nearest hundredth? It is 0.04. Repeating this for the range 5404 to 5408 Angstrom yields 0.09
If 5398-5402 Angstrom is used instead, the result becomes 0.01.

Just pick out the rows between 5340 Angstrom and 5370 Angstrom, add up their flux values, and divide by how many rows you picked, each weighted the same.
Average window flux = 1.12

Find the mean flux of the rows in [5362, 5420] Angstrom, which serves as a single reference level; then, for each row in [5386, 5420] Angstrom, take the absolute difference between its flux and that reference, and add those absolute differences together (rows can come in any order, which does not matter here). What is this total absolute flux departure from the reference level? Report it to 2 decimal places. 1.40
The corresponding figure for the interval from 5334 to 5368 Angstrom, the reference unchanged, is 1.36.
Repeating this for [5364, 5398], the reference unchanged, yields 1.25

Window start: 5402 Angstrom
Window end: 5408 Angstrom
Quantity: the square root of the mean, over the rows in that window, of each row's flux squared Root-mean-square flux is 1.07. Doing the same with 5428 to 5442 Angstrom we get 1.11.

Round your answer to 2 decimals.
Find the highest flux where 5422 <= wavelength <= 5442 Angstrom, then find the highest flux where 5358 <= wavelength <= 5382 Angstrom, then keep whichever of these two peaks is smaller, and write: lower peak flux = 1.23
